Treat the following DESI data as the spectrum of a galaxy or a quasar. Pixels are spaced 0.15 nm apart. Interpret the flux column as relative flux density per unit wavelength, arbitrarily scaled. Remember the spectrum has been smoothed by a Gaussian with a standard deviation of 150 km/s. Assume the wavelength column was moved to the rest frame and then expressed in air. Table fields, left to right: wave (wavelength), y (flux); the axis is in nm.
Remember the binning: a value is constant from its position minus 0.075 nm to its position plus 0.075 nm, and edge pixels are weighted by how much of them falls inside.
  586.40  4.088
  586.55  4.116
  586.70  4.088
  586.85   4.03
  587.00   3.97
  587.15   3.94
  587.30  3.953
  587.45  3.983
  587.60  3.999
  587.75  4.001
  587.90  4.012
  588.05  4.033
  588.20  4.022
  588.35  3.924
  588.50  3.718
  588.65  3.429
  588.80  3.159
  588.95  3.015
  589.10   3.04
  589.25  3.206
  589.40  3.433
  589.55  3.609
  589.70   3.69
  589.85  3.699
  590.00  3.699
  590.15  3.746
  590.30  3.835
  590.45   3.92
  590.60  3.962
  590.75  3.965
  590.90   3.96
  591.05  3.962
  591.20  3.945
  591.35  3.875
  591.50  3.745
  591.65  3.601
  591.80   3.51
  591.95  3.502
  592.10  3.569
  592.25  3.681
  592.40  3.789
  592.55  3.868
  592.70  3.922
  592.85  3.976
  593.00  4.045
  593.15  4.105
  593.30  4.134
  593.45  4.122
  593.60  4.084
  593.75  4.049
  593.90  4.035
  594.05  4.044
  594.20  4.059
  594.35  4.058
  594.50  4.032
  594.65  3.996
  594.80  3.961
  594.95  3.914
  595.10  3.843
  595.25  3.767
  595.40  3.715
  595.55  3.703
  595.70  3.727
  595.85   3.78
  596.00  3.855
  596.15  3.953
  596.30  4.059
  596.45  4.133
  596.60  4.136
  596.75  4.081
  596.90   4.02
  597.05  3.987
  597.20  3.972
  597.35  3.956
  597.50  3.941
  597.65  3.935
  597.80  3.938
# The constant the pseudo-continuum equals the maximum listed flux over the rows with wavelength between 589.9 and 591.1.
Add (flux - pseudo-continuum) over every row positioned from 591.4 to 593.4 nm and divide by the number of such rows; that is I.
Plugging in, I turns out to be -0.2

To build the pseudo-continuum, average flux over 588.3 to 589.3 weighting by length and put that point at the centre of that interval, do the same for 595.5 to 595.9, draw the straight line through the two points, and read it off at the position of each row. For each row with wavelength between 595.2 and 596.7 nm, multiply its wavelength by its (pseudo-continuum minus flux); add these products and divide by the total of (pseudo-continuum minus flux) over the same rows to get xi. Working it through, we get 596.34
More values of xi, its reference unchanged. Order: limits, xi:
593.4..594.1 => 593.73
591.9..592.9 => 592.61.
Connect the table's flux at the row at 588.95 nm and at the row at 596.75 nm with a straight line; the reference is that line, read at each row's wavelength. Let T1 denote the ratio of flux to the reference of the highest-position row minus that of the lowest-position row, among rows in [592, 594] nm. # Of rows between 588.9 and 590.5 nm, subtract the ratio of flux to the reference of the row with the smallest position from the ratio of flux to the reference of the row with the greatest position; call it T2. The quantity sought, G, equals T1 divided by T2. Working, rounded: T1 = 0.06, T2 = 0.22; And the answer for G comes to 0.3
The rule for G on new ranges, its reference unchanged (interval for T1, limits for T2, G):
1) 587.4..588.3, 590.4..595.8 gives 0.1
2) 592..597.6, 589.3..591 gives -1.0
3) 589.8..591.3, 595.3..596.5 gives 0.1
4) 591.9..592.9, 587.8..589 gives -0.2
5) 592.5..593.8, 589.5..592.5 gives 0.0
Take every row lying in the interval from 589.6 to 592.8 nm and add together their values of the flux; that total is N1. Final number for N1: 79.4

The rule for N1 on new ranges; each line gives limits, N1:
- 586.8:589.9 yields 77.9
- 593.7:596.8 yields 82.9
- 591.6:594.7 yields 82.2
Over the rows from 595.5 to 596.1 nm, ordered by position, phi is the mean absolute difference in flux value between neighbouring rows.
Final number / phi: 0.051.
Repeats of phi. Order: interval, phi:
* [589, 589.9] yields 0.132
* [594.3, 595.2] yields 0.043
